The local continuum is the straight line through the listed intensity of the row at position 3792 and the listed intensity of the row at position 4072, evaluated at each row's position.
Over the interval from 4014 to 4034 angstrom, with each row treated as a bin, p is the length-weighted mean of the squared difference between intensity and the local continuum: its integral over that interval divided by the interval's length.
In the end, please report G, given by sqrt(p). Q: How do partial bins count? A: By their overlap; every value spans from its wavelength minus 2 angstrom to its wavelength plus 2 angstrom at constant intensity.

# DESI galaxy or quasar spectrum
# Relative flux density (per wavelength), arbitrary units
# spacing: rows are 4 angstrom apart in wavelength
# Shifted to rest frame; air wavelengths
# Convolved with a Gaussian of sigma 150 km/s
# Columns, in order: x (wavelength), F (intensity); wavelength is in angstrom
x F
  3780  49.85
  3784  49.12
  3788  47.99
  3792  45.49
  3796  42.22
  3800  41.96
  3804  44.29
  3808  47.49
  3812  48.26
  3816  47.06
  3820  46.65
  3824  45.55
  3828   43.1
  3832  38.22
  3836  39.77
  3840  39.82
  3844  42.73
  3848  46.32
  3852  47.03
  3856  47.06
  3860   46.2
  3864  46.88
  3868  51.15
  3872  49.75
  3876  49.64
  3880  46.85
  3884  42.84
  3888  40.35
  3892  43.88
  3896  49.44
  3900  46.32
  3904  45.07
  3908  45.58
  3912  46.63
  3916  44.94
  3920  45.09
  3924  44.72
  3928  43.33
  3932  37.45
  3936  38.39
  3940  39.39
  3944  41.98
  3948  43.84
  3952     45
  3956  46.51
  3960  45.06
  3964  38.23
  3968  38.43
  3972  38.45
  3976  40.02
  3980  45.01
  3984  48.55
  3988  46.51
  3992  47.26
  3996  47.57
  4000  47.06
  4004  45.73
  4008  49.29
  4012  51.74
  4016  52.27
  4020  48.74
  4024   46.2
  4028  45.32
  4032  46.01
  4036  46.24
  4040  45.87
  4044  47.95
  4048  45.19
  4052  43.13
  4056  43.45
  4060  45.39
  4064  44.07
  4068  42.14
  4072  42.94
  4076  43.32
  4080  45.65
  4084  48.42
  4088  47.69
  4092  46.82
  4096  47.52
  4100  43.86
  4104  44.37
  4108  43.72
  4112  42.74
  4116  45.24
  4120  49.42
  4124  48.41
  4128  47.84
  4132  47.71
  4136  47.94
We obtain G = 5.0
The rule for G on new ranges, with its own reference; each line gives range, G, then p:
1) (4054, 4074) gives 1.2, 1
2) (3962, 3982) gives 4.6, 21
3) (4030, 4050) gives 3.2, 10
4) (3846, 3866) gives 1.8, 3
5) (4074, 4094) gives 4.0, 16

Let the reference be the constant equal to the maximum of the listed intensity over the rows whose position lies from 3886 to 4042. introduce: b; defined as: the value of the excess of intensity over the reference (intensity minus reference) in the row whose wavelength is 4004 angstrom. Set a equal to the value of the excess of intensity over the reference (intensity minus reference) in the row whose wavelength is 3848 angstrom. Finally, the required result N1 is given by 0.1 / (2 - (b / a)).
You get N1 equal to 0.111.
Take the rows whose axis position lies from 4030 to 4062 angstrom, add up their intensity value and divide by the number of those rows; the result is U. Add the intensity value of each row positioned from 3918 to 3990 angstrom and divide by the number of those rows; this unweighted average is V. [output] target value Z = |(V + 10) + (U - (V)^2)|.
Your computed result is 1713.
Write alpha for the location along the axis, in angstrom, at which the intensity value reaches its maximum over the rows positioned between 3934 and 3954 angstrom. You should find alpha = 3952 angstrom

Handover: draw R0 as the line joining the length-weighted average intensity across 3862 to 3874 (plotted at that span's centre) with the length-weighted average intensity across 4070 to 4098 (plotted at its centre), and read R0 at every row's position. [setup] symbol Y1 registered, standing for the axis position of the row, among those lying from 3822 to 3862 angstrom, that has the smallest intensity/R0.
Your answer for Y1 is 3832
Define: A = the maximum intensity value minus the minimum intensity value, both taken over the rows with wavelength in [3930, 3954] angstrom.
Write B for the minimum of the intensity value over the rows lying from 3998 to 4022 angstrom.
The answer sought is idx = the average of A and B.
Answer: 26.6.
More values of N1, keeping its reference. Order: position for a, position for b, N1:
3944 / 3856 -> 0.067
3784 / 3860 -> 1.370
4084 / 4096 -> 0.131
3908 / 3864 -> 0.084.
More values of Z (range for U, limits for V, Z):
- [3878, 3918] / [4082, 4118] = 1978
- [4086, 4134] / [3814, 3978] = 1837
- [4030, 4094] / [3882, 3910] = 1905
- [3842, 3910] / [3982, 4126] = 2039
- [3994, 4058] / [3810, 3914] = 1965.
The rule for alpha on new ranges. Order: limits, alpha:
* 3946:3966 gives 3956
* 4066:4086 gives 4084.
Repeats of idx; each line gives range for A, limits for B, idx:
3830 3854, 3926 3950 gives 23.1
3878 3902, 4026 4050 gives 27.1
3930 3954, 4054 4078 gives 24.8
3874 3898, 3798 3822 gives 25.6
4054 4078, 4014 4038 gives 24.3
